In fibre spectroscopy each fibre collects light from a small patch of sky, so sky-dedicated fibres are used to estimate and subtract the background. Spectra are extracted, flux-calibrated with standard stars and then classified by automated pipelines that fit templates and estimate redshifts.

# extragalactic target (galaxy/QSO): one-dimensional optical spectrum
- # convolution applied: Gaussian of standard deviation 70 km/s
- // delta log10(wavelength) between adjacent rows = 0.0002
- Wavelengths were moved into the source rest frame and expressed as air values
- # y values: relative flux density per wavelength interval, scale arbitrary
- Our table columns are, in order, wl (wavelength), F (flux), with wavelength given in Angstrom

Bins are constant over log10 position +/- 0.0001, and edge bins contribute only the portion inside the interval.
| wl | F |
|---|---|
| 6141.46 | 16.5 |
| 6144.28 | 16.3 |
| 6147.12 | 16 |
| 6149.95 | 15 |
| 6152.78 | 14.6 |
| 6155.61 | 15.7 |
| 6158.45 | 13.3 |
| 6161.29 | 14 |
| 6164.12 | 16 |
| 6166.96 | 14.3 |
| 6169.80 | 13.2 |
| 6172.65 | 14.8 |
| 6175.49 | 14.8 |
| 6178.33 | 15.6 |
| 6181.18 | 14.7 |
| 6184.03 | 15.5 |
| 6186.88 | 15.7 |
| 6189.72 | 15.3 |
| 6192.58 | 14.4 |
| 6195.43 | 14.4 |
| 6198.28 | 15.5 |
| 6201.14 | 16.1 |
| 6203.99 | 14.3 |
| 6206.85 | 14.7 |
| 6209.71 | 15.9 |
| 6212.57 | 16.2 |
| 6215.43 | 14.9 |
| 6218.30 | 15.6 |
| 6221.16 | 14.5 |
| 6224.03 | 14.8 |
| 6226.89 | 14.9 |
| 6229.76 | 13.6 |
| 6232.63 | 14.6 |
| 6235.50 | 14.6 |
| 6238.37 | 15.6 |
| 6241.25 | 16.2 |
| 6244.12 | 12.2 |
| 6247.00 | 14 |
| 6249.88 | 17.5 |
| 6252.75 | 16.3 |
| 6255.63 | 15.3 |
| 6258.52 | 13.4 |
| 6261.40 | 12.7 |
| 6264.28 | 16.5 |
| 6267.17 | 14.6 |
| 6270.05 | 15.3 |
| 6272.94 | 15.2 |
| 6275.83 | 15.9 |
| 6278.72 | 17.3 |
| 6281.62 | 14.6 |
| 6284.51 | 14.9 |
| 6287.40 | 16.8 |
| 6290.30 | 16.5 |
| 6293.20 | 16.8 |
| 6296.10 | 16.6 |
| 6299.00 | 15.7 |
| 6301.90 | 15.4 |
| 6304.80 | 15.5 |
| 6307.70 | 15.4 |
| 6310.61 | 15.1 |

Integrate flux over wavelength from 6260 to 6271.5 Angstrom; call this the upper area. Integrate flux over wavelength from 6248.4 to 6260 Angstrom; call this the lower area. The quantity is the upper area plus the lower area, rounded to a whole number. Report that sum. 351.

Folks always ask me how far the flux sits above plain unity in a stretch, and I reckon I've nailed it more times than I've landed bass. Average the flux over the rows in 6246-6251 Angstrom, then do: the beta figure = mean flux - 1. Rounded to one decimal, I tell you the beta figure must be 14.8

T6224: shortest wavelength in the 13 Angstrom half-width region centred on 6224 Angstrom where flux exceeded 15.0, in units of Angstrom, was 6212.57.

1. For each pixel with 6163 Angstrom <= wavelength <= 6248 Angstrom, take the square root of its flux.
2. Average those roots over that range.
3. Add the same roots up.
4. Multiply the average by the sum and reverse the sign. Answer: -446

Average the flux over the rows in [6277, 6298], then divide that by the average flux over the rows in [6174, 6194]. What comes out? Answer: 1.07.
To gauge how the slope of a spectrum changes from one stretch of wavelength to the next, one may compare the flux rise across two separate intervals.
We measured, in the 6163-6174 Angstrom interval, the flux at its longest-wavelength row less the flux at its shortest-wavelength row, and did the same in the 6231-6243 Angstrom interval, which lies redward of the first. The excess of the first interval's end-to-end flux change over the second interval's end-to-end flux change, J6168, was -2.8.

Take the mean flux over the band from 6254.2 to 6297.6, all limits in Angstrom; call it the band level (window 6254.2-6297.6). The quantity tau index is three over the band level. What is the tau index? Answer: 0.194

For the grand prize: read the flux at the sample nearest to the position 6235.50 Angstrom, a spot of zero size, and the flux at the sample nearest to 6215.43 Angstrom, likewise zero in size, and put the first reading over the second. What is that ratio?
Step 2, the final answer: 0.98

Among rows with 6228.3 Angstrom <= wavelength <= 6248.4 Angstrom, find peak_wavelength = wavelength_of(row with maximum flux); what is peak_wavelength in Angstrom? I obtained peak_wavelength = 6241.25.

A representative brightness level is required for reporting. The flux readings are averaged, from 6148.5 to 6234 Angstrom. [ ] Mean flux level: 14.9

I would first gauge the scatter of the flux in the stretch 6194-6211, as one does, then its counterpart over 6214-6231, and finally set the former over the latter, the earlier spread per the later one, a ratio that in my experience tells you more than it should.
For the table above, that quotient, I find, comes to 1.2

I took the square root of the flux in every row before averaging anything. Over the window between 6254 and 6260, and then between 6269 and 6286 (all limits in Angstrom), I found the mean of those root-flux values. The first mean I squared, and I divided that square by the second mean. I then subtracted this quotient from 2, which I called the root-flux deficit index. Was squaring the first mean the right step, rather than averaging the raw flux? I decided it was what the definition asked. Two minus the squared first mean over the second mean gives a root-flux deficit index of -1.64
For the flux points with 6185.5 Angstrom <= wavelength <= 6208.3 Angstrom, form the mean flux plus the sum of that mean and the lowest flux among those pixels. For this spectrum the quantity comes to 44.4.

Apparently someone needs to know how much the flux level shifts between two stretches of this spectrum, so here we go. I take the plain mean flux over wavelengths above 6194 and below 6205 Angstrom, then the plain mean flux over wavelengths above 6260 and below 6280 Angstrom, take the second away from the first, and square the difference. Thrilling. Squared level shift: 0.1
